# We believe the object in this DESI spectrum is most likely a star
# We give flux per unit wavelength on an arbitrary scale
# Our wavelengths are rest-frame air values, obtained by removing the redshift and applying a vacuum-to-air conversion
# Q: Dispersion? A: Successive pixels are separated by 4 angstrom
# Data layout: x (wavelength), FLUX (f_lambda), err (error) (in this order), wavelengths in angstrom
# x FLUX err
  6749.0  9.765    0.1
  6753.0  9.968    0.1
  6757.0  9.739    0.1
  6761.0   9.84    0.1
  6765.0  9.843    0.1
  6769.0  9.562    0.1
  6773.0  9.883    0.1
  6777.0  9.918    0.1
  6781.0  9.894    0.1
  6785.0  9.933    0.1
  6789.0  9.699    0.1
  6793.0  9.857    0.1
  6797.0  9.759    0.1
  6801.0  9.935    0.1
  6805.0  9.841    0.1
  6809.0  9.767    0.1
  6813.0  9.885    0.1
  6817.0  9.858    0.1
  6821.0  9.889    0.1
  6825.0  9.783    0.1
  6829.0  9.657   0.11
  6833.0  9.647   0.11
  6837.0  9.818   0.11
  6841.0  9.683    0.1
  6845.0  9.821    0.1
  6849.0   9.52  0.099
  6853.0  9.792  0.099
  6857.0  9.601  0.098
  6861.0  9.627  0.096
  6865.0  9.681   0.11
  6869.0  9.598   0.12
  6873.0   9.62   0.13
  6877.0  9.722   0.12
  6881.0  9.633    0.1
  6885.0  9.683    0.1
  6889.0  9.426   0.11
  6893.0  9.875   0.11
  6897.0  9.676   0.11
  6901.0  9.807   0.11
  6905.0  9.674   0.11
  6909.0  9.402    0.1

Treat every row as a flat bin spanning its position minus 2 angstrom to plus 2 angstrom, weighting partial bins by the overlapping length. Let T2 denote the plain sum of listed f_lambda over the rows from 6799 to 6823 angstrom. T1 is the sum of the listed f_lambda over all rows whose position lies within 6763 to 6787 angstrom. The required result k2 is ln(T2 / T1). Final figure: 0.002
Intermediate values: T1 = 59.0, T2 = 59.2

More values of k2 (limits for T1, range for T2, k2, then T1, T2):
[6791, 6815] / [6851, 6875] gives -0.019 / 59.0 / 57.9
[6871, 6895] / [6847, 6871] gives -0.002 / 58.0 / 57.8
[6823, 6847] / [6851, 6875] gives -0.008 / 58.4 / 57.9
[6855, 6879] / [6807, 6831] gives 0.017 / 57.8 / 58.8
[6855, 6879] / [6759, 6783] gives 0.019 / 57.8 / 58.9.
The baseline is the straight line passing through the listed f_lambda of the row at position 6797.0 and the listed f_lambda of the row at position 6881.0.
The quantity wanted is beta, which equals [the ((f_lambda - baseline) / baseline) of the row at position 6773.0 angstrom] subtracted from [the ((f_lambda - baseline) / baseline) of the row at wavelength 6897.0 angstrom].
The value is -0.002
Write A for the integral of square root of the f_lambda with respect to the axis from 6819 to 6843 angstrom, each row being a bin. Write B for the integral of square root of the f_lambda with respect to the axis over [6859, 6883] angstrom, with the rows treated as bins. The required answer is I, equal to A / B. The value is 1.01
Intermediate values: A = 74.9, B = 74.5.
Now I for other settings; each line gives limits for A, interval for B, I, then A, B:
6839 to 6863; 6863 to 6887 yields 1.00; 74.6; 74.6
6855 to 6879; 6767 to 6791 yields 0.99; 74.5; 75.2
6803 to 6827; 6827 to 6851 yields 1.01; 75.3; 74.7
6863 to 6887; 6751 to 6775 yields 0.99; 74.6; 75.2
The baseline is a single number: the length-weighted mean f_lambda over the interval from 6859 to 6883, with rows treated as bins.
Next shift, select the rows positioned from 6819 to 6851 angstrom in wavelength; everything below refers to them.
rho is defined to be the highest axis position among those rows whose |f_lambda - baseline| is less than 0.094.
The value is 6841.0 angstrom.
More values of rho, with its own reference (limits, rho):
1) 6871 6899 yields 6897.0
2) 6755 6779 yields 6769.0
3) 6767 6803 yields 6789.0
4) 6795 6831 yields 6829.0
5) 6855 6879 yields 6877.0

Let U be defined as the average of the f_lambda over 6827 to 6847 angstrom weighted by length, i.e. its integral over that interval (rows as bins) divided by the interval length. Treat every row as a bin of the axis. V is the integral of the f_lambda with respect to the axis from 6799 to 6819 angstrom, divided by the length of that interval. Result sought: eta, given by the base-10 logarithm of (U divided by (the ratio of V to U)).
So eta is 0.98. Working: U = 9.73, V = 9.86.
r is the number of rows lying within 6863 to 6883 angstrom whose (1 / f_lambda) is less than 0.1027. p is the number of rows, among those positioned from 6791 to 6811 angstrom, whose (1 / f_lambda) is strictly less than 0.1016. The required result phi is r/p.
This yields 0.0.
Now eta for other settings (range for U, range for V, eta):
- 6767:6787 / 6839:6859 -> 1.00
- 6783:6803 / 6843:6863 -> 1.00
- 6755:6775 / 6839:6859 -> 0.99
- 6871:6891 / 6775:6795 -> 0.97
